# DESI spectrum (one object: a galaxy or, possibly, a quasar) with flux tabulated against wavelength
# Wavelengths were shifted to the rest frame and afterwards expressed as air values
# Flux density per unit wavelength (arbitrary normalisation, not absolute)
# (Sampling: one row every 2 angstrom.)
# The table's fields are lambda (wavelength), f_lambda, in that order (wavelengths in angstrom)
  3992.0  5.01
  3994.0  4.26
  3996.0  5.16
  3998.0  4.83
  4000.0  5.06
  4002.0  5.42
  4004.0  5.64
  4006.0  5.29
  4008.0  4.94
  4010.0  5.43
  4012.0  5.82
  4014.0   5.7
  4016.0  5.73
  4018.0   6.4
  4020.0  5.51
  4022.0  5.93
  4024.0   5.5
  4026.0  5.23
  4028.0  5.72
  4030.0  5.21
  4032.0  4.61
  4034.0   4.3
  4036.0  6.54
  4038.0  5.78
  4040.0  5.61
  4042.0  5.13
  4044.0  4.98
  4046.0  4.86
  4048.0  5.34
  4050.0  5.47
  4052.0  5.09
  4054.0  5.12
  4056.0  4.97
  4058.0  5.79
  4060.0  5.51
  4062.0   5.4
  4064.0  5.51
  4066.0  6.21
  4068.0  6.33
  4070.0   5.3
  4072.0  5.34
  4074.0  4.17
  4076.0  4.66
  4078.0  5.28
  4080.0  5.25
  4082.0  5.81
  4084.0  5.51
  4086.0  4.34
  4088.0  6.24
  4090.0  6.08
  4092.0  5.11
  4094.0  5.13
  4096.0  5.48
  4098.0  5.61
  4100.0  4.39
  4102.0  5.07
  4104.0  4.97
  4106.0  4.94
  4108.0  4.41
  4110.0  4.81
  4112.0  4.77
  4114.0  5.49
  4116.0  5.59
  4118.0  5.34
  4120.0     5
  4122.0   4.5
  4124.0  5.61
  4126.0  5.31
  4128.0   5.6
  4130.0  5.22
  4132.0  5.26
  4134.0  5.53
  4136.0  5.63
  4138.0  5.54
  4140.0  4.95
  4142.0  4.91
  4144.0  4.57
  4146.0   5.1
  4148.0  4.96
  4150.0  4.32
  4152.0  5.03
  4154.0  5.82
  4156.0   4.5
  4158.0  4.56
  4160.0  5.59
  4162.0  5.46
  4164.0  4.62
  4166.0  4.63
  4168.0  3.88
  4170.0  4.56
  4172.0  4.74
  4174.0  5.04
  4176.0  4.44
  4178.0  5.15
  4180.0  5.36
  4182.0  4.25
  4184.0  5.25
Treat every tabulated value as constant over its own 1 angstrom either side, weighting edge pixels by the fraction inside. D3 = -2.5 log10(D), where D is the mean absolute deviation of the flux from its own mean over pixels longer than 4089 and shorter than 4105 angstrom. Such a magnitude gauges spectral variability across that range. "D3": 1.1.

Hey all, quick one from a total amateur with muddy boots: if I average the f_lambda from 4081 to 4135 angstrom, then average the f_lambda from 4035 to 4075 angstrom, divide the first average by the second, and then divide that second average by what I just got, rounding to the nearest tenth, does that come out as 5.6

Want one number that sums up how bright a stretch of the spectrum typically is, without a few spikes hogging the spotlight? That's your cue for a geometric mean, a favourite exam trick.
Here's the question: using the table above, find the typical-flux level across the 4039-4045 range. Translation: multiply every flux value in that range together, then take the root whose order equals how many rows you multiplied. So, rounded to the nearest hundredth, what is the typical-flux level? 5.23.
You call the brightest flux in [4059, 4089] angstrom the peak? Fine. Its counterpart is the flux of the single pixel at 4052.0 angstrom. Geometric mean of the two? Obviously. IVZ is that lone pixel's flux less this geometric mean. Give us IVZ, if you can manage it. -0.6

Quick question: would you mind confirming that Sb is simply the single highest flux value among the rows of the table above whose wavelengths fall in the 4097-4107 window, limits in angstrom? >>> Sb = 5.61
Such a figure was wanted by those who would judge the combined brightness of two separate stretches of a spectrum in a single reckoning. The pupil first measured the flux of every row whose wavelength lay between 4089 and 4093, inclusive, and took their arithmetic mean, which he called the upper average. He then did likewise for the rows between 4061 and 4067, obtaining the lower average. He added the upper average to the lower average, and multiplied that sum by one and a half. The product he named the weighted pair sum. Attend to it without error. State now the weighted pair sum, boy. 17.0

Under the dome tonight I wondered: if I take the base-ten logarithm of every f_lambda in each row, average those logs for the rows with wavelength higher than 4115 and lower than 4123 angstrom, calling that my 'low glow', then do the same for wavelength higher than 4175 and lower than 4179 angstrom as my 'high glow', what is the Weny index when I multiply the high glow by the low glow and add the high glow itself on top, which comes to 1.16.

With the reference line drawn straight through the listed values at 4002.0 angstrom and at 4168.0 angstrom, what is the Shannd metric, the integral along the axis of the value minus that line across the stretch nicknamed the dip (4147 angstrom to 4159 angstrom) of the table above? 10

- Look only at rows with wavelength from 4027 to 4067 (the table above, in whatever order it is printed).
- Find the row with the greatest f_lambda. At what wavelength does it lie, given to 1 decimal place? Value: 4036.0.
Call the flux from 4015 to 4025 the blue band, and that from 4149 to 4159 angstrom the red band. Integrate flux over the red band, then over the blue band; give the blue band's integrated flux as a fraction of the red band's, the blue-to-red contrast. 1.20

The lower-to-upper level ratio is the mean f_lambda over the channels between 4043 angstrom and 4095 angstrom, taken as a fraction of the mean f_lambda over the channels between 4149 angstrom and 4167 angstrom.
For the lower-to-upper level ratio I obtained 1.08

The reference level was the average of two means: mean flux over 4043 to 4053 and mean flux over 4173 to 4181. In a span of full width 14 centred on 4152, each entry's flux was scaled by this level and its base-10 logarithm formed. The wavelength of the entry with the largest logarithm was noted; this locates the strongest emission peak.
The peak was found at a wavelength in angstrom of 4154.0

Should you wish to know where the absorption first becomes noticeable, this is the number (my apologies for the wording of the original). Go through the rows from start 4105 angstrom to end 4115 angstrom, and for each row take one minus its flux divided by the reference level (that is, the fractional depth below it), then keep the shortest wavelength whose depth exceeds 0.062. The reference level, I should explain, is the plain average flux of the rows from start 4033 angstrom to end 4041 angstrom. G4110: 4106.0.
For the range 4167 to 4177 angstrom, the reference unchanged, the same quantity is 4168.0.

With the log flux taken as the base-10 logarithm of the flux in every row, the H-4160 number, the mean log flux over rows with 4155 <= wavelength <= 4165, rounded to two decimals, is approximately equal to 0.69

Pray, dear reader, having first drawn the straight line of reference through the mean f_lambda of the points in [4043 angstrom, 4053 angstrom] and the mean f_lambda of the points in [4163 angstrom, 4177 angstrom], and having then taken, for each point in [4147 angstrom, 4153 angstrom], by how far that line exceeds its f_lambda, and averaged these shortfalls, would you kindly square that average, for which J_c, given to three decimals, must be 0.013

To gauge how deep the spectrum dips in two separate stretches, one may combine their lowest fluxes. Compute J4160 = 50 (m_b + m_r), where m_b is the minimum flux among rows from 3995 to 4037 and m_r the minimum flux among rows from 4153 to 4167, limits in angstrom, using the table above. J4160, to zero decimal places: 440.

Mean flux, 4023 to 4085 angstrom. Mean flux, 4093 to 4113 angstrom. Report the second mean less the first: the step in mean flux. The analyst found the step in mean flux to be -0.38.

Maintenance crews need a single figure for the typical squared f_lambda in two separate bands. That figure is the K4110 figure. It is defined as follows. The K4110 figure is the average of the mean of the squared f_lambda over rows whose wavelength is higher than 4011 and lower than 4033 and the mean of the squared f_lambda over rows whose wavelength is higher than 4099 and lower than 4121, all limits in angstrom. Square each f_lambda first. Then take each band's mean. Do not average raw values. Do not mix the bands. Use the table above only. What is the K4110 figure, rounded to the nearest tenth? 28.1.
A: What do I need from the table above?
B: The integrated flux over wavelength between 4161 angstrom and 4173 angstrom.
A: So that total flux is 56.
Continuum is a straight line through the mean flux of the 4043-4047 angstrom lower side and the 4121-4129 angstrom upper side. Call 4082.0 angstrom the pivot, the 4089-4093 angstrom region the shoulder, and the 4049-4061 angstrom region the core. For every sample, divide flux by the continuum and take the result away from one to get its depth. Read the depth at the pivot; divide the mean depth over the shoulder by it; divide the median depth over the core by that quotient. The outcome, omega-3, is -0.11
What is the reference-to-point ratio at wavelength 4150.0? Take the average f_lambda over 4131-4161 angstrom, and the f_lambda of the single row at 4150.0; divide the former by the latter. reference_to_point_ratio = 1.18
